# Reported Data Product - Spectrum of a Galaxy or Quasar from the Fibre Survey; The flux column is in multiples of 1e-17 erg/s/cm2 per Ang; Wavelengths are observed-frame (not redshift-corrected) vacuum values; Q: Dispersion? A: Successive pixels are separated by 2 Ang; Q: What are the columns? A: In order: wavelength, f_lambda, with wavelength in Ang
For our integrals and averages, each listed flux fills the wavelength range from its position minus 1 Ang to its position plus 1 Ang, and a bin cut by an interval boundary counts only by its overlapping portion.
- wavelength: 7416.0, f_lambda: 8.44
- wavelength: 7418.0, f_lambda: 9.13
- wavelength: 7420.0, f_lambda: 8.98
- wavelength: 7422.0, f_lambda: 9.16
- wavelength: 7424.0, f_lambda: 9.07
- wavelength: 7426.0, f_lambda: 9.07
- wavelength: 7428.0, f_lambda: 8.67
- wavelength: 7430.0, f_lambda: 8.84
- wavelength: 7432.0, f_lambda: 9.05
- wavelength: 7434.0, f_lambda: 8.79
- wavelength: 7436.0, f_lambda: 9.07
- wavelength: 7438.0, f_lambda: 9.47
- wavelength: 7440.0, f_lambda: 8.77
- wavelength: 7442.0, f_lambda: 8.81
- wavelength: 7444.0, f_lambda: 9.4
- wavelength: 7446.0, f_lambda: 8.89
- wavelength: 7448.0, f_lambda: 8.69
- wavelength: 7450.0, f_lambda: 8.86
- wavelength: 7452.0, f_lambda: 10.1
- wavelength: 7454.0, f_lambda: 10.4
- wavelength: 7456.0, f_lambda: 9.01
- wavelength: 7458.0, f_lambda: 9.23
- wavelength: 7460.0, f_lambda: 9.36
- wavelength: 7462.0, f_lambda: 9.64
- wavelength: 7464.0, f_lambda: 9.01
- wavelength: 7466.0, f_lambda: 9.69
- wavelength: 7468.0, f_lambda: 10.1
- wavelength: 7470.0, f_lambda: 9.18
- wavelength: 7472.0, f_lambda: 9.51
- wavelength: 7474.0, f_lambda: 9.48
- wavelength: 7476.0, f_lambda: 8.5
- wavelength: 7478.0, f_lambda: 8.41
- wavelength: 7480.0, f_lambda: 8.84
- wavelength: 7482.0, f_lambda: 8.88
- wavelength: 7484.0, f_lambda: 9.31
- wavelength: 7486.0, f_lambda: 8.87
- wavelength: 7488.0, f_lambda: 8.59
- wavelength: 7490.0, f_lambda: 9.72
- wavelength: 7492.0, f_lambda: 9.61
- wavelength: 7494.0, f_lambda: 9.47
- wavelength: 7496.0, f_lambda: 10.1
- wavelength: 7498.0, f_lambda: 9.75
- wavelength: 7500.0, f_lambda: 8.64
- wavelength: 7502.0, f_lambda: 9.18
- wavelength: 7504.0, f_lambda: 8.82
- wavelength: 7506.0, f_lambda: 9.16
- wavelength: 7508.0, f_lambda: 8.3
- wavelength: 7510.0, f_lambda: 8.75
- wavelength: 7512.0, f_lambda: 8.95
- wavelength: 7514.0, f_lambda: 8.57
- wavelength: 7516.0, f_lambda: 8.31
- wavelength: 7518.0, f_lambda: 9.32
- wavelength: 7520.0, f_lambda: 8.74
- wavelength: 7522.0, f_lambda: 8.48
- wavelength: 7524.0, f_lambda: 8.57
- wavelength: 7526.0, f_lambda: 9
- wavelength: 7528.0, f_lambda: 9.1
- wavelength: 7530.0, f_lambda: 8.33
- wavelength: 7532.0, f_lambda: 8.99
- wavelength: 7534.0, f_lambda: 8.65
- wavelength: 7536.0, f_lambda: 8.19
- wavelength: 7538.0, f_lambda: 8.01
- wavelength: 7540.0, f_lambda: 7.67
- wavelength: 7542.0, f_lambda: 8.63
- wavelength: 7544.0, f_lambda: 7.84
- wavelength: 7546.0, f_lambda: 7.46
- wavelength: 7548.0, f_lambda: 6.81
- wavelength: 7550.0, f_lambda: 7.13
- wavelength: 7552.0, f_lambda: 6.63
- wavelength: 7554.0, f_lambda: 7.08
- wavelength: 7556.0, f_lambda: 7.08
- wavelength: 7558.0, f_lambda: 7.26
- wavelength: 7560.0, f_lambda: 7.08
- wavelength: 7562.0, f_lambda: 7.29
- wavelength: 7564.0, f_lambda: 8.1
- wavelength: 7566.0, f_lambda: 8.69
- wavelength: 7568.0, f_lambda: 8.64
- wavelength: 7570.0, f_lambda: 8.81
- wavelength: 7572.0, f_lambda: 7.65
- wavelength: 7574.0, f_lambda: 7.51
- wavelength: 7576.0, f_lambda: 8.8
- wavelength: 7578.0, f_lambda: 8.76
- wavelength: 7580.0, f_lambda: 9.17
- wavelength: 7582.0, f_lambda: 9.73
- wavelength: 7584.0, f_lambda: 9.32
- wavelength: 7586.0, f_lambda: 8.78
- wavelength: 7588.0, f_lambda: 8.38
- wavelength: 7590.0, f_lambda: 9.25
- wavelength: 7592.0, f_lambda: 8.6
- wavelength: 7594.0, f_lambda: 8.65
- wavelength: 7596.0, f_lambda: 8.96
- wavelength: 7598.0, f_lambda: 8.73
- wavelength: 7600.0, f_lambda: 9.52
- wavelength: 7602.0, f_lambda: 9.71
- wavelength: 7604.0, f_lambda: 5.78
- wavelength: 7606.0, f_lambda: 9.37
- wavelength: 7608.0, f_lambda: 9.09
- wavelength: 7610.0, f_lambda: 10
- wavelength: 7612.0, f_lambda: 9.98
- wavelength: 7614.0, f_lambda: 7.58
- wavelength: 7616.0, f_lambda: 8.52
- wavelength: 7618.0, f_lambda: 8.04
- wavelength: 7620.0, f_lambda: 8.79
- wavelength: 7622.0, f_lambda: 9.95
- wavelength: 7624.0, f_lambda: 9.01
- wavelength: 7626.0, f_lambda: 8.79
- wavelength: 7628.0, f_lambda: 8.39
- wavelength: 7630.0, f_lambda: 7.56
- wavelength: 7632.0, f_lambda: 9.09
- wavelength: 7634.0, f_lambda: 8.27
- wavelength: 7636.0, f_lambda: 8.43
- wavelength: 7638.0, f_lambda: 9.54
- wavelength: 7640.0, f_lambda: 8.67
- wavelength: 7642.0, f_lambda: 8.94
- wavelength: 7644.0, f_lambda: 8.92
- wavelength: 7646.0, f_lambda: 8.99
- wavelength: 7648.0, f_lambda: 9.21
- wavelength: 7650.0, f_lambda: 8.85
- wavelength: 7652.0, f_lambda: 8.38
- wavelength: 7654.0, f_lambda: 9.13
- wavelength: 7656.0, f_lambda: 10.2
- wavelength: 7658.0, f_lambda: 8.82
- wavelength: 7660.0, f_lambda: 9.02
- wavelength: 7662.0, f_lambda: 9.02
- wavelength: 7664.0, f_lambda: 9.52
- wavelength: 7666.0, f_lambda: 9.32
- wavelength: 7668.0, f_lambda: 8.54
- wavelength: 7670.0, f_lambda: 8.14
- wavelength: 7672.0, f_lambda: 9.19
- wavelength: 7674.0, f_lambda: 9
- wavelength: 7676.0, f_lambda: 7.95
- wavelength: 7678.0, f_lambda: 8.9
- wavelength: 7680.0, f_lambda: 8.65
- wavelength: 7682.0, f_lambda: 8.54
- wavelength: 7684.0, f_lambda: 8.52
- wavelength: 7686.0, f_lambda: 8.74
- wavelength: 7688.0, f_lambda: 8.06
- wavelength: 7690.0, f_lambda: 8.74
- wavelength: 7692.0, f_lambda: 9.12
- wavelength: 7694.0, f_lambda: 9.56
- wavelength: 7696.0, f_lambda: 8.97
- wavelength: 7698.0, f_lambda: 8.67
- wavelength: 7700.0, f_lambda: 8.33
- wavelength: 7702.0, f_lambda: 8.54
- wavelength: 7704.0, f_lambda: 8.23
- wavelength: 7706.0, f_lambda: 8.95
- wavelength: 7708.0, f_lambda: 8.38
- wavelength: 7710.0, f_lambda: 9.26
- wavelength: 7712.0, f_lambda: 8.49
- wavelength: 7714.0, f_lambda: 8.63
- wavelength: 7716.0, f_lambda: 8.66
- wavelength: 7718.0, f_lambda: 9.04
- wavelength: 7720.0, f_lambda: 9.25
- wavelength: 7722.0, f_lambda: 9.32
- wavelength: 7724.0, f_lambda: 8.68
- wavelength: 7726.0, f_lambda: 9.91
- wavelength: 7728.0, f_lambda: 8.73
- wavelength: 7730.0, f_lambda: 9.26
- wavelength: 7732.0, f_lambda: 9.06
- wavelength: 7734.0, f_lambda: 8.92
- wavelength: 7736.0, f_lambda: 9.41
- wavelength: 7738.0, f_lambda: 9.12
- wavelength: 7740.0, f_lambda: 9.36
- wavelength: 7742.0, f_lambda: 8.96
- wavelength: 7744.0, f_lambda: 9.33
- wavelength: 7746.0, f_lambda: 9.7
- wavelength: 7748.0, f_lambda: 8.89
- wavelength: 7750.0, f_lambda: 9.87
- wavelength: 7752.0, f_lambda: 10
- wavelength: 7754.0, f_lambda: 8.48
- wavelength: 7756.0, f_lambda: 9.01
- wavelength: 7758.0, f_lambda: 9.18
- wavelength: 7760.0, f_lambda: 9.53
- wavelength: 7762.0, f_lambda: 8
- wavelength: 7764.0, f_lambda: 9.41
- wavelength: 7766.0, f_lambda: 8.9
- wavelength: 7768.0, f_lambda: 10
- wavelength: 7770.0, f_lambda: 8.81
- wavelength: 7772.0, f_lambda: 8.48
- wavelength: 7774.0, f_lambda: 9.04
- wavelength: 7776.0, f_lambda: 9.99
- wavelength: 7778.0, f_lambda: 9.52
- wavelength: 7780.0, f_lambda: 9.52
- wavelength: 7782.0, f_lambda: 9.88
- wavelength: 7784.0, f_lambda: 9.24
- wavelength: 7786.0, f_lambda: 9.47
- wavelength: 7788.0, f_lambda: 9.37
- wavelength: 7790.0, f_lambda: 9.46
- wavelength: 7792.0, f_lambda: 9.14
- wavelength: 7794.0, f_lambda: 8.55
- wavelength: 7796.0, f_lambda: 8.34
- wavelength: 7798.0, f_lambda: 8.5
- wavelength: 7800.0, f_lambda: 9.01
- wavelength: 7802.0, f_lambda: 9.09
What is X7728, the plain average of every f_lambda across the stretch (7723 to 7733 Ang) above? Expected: 9.13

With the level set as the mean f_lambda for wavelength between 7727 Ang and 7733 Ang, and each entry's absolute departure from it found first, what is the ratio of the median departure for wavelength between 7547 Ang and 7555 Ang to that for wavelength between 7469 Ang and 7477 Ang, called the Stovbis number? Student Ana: 4.3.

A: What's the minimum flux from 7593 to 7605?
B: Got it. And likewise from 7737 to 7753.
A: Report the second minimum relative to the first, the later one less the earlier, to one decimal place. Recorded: 3.1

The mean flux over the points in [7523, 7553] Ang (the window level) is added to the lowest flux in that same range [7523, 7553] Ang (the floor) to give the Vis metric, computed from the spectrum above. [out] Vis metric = 14.7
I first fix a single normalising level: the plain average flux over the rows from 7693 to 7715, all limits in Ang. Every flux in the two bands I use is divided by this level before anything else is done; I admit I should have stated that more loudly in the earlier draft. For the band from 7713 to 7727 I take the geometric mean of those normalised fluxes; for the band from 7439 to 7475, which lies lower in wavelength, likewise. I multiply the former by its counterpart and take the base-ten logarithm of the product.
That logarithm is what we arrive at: 0.05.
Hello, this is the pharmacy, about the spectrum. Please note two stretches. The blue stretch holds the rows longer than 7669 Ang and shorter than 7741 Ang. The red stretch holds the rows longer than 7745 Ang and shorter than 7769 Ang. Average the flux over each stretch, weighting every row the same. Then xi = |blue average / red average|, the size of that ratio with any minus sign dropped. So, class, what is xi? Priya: 0.956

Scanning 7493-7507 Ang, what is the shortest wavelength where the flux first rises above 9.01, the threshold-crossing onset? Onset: 7494.0 Ang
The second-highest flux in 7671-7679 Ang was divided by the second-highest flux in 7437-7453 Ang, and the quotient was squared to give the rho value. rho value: 0.90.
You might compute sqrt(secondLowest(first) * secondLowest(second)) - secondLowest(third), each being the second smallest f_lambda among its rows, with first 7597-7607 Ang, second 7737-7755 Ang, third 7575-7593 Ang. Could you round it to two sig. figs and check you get 0.21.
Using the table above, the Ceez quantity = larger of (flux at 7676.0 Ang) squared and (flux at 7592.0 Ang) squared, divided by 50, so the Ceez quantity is 1.48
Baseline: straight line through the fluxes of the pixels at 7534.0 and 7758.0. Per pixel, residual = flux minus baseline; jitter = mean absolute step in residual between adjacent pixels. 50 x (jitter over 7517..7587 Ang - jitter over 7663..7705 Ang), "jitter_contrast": -1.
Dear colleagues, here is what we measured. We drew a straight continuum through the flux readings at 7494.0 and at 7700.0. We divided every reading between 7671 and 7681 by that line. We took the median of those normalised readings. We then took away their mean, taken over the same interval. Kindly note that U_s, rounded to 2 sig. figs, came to 0.021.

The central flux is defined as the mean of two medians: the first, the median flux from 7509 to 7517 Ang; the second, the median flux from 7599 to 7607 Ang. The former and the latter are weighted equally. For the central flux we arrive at 9.05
